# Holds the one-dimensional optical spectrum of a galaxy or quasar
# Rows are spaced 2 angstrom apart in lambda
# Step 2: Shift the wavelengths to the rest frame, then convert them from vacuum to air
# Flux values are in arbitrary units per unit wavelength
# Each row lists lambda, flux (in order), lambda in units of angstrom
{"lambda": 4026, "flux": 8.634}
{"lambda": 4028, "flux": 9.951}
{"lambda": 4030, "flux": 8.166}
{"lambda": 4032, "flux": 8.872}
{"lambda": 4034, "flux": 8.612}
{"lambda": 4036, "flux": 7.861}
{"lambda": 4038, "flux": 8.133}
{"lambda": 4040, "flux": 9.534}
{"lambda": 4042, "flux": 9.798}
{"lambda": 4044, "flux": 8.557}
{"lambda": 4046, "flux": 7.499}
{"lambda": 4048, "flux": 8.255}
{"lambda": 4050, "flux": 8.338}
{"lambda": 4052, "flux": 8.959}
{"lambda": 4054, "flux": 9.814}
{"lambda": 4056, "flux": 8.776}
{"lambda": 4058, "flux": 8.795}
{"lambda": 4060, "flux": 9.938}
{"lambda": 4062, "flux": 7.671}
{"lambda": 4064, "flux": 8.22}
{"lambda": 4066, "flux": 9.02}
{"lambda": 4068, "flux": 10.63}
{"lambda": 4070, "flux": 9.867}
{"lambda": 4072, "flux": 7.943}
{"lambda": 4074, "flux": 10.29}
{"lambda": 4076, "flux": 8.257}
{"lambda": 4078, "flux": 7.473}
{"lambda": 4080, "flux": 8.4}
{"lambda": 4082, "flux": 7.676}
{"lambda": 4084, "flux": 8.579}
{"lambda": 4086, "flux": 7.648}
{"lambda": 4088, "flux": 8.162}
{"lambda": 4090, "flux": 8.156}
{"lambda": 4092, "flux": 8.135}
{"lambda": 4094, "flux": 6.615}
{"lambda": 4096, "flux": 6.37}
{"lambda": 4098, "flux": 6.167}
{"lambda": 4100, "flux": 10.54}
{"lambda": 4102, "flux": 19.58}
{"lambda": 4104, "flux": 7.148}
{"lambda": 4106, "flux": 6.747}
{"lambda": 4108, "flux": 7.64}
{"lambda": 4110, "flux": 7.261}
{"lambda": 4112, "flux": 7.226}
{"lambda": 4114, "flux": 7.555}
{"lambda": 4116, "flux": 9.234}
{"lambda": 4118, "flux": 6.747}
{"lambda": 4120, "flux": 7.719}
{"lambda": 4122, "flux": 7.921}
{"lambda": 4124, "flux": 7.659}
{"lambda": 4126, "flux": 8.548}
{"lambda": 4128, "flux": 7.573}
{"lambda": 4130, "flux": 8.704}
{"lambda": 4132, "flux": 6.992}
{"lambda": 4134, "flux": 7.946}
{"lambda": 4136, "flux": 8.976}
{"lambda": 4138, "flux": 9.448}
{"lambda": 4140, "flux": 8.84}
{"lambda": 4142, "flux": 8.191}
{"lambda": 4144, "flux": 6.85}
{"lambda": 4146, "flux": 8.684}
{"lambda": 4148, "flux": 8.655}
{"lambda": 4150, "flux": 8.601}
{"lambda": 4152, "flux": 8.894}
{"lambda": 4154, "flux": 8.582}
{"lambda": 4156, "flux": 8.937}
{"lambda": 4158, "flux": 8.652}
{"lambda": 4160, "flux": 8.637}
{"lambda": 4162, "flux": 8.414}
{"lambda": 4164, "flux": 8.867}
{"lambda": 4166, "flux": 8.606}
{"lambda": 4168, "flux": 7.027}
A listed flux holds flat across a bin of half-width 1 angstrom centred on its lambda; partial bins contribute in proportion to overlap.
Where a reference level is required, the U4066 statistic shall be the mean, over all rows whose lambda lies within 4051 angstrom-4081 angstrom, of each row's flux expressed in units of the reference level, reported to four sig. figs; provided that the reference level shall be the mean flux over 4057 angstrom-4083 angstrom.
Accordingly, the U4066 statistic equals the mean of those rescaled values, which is 1.018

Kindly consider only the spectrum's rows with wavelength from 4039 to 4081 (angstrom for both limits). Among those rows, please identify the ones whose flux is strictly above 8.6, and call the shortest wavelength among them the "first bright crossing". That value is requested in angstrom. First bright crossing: 4040 angstrom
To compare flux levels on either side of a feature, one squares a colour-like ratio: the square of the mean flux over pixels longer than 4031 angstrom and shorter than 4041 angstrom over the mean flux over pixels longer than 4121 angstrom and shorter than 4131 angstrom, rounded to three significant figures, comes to 1.13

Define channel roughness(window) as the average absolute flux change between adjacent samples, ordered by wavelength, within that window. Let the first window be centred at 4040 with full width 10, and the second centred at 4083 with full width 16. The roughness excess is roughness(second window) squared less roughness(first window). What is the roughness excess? -0.33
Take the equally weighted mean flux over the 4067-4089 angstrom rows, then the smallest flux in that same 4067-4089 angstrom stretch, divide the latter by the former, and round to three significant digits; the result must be 0.866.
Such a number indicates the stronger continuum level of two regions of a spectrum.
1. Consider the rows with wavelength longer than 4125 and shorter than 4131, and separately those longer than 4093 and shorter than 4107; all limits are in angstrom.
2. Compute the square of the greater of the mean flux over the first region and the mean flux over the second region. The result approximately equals 81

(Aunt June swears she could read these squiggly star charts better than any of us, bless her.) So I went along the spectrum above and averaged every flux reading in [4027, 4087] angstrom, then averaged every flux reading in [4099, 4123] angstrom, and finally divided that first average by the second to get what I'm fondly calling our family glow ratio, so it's 0.99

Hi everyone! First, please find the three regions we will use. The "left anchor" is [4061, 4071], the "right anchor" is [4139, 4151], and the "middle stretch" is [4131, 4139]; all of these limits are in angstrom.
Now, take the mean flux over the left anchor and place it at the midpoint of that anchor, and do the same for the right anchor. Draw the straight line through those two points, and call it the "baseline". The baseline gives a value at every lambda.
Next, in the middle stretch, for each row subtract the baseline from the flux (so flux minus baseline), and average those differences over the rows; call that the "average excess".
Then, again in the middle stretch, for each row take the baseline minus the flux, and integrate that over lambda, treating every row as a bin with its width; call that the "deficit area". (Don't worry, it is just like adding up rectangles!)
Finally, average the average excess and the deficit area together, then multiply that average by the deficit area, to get 0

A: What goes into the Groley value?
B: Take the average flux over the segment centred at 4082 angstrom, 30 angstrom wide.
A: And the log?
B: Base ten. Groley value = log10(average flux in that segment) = 0.918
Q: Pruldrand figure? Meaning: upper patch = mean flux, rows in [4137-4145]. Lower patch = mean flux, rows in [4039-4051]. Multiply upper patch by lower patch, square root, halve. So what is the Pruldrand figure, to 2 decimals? 4.25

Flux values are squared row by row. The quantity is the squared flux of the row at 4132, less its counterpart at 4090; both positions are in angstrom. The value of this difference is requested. -18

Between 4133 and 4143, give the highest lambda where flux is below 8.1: 4134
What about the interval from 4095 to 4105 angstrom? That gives 4104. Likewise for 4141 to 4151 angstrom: 4144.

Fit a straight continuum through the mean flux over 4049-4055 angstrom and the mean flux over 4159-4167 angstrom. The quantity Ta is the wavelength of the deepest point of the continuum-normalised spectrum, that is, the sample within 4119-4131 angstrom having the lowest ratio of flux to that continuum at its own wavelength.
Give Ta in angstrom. 4128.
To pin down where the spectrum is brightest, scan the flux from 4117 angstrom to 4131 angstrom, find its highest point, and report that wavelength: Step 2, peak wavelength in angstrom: 4130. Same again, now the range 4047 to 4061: 4060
